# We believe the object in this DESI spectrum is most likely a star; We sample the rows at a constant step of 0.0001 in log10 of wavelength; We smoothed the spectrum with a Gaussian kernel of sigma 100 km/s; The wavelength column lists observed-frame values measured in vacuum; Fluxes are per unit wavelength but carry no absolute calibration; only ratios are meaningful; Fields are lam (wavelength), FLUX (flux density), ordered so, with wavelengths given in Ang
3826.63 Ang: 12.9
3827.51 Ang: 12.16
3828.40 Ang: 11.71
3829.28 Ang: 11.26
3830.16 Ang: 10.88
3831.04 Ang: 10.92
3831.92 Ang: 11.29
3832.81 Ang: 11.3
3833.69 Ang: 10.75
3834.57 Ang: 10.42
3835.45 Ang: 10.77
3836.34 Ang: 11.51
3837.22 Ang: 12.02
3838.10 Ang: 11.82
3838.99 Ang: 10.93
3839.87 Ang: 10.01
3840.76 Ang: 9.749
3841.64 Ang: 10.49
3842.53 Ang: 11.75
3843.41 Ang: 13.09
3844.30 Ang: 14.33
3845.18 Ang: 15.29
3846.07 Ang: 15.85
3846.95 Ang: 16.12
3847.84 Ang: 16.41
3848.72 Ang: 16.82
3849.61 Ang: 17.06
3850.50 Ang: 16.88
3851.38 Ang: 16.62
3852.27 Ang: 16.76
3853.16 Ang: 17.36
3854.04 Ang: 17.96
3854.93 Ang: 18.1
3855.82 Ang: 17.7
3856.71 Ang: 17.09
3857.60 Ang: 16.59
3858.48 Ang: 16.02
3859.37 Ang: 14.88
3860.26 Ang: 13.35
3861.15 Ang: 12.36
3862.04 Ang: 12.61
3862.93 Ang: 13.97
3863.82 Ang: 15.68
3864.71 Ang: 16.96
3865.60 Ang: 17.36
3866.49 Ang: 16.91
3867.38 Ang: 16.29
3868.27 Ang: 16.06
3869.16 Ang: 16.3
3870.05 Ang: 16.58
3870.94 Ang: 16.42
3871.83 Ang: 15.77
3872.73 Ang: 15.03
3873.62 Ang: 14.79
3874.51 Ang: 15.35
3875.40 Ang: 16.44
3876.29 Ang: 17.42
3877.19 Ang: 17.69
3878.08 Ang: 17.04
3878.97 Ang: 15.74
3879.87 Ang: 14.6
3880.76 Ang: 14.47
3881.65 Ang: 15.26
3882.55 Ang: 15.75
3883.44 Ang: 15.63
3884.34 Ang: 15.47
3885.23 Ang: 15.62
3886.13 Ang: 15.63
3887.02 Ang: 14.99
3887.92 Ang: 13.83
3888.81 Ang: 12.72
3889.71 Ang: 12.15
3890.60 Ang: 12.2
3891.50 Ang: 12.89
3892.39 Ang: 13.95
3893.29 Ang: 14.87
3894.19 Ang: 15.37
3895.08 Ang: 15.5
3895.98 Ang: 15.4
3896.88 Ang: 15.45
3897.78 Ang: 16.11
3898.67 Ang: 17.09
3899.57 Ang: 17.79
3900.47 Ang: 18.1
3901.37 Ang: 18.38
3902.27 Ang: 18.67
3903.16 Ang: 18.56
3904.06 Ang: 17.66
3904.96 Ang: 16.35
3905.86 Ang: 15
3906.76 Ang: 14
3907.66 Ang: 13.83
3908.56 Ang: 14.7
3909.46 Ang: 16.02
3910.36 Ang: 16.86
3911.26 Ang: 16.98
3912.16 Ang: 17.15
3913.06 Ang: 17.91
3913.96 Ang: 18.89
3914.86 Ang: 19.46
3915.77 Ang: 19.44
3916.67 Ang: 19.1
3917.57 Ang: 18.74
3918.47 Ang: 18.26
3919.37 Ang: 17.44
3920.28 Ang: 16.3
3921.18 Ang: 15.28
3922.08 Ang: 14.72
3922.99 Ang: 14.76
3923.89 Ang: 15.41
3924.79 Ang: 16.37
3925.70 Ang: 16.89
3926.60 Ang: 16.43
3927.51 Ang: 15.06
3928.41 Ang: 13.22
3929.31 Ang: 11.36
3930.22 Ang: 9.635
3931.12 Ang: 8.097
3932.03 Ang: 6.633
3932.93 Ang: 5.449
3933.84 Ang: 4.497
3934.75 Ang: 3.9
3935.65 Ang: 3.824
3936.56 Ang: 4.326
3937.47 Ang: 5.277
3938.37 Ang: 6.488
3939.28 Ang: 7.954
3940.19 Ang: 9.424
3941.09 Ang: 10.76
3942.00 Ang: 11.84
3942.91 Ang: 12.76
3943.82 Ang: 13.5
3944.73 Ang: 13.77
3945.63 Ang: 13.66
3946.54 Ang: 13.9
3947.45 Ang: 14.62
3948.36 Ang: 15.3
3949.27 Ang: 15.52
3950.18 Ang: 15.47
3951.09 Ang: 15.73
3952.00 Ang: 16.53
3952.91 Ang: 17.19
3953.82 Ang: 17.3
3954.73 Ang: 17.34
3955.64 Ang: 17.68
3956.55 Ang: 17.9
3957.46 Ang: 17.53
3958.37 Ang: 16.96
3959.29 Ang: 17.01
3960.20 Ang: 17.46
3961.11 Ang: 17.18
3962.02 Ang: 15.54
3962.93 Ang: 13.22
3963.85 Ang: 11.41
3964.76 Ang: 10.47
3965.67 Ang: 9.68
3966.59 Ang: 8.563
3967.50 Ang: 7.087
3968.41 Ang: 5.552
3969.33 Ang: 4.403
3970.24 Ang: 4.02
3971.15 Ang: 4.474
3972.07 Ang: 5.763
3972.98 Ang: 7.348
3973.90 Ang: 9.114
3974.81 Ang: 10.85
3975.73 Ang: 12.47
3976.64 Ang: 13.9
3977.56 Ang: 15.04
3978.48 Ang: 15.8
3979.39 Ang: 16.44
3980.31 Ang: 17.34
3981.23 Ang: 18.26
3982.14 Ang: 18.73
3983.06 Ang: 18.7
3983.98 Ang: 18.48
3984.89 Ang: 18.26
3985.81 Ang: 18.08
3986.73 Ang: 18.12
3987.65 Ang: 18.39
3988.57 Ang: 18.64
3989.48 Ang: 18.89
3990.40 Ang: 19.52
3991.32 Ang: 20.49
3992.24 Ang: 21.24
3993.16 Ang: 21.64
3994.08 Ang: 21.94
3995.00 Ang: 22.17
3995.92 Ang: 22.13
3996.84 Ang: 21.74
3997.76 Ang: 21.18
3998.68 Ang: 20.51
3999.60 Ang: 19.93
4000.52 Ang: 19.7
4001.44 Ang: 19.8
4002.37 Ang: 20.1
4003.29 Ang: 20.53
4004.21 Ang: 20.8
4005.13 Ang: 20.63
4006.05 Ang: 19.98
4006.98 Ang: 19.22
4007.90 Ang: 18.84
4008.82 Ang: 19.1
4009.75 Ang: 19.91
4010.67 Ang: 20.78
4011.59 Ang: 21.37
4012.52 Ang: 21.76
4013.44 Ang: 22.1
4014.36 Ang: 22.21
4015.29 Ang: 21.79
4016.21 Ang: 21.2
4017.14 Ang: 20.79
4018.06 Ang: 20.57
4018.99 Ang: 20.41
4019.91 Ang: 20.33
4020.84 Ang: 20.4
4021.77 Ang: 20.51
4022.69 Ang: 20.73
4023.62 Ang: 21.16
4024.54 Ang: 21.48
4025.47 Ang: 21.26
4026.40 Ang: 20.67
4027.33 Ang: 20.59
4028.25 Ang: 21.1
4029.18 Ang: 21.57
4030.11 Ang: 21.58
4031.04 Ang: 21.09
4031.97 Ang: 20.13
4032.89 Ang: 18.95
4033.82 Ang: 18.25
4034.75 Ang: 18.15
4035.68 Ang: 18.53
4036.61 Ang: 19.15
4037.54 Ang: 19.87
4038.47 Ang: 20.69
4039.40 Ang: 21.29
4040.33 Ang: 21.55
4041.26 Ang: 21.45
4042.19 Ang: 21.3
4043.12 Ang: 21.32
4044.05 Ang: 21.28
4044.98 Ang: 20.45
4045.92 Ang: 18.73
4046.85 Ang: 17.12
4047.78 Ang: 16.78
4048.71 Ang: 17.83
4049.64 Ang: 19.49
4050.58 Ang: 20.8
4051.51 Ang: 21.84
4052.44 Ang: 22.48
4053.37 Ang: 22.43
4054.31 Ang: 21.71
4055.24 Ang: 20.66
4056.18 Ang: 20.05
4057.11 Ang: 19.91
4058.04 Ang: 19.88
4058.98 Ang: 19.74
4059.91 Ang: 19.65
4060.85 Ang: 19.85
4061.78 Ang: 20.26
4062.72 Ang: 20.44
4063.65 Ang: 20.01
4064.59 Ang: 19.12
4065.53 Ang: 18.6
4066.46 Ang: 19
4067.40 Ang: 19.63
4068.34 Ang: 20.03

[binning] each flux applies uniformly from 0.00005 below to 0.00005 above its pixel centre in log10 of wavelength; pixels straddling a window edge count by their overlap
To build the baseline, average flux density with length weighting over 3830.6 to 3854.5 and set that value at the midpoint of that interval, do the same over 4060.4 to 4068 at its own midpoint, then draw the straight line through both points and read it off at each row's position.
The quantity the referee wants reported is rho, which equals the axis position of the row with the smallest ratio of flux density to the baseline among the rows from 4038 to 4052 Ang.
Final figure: 4047.78 Ang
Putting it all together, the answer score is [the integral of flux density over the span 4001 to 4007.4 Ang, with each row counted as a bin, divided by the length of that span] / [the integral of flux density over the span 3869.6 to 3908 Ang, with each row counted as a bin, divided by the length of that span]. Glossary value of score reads 1.29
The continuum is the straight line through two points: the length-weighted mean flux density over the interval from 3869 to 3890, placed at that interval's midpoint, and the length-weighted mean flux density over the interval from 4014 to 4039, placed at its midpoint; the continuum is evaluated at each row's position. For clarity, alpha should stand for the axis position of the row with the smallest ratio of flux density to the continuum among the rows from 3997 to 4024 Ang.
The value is 4007.90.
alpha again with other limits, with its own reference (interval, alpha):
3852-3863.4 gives 3861.15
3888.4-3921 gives 3889.71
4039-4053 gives 4047.78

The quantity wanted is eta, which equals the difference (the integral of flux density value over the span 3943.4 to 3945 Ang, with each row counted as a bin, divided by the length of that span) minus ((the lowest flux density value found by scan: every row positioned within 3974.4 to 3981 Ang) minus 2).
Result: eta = 4.8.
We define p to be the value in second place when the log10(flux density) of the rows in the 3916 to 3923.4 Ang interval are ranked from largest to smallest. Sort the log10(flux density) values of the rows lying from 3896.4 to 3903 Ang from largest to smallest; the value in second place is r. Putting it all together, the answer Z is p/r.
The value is 1.01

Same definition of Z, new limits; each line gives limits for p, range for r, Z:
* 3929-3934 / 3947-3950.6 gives 0.83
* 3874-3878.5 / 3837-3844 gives 1.15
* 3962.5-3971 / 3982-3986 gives 0.83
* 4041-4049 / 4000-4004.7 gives 1.01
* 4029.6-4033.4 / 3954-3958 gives 1.06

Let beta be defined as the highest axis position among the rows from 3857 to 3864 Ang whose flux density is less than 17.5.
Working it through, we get 3863.82 Ang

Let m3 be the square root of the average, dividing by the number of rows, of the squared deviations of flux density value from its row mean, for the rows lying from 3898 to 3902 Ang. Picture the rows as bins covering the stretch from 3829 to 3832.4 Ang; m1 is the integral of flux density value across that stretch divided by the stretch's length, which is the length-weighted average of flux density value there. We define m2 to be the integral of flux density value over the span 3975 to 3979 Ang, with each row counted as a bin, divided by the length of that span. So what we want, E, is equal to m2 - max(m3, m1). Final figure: 3.0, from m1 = 11.1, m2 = 14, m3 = 0.5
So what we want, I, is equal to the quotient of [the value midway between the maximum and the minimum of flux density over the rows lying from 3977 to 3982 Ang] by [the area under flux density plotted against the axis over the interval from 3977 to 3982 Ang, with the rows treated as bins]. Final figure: 0.200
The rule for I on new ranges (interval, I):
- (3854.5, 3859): 0.222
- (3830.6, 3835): 0.226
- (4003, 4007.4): 0.225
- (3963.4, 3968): 0.214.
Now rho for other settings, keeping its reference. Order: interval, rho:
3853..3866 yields 3861.15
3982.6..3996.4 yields 3985.81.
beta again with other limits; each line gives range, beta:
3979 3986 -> 3980.31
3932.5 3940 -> 3939.28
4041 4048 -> 4047.78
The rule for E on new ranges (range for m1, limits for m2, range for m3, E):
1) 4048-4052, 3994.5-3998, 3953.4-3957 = 2.0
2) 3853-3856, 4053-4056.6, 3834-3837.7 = 3.3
